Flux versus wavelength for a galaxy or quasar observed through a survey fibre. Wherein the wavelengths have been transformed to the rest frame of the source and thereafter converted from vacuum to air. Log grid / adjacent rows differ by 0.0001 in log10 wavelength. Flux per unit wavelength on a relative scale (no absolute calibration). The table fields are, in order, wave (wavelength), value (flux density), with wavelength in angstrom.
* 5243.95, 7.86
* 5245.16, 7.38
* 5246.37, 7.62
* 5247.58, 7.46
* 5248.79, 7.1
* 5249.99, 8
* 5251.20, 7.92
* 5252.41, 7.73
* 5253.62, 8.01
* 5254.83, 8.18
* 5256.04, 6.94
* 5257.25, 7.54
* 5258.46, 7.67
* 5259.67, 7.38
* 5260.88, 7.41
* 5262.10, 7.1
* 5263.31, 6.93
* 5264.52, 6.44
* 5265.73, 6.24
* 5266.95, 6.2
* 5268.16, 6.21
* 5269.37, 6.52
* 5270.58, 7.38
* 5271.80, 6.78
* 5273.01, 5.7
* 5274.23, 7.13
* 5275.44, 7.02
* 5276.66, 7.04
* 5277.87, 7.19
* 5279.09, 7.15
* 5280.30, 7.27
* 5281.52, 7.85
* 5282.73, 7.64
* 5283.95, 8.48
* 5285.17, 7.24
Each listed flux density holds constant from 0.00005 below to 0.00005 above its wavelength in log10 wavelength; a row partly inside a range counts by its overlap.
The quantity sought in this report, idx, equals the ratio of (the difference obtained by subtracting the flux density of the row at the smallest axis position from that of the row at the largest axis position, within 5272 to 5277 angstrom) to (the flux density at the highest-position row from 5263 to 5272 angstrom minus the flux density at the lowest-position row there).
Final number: -8.9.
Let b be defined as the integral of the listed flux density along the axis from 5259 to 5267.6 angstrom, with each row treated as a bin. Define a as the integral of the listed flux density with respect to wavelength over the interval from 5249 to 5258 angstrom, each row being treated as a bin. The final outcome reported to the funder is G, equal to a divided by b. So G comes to 1.2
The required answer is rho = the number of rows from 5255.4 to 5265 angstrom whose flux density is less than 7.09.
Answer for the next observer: 3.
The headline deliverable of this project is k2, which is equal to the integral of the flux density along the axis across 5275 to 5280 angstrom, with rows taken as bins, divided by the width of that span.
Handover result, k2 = 7.11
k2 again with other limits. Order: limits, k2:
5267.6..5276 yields 6.68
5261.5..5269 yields 6.52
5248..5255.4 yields 7.82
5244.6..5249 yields 7.41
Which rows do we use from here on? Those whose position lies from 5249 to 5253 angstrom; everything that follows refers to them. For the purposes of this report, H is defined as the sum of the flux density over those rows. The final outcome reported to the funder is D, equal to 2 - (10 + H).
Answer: -32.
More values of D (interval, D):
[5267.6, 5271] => -28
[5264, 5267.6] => -27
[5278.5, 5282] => -30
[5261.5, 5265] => -28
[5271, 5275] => -28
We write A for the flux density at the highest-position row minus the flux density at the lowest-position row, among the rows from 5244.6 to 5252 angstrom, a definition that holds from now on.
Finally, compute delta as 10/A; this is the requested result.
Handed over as 19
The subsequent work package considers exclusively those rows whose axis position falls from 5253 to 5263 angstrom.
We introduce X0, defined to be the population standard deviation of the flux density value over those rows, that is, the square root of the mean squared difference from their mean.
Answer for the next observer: 0.39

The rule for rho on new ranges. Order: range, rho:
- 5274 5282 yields 2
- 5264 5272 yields 6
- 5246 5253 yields 0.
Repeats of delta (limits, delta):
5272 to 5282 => 5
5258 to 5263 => -18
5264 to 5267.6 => -42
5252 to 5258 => -53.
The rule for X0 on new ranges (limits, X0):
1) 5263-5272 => 0.39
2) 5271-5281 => 0.48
